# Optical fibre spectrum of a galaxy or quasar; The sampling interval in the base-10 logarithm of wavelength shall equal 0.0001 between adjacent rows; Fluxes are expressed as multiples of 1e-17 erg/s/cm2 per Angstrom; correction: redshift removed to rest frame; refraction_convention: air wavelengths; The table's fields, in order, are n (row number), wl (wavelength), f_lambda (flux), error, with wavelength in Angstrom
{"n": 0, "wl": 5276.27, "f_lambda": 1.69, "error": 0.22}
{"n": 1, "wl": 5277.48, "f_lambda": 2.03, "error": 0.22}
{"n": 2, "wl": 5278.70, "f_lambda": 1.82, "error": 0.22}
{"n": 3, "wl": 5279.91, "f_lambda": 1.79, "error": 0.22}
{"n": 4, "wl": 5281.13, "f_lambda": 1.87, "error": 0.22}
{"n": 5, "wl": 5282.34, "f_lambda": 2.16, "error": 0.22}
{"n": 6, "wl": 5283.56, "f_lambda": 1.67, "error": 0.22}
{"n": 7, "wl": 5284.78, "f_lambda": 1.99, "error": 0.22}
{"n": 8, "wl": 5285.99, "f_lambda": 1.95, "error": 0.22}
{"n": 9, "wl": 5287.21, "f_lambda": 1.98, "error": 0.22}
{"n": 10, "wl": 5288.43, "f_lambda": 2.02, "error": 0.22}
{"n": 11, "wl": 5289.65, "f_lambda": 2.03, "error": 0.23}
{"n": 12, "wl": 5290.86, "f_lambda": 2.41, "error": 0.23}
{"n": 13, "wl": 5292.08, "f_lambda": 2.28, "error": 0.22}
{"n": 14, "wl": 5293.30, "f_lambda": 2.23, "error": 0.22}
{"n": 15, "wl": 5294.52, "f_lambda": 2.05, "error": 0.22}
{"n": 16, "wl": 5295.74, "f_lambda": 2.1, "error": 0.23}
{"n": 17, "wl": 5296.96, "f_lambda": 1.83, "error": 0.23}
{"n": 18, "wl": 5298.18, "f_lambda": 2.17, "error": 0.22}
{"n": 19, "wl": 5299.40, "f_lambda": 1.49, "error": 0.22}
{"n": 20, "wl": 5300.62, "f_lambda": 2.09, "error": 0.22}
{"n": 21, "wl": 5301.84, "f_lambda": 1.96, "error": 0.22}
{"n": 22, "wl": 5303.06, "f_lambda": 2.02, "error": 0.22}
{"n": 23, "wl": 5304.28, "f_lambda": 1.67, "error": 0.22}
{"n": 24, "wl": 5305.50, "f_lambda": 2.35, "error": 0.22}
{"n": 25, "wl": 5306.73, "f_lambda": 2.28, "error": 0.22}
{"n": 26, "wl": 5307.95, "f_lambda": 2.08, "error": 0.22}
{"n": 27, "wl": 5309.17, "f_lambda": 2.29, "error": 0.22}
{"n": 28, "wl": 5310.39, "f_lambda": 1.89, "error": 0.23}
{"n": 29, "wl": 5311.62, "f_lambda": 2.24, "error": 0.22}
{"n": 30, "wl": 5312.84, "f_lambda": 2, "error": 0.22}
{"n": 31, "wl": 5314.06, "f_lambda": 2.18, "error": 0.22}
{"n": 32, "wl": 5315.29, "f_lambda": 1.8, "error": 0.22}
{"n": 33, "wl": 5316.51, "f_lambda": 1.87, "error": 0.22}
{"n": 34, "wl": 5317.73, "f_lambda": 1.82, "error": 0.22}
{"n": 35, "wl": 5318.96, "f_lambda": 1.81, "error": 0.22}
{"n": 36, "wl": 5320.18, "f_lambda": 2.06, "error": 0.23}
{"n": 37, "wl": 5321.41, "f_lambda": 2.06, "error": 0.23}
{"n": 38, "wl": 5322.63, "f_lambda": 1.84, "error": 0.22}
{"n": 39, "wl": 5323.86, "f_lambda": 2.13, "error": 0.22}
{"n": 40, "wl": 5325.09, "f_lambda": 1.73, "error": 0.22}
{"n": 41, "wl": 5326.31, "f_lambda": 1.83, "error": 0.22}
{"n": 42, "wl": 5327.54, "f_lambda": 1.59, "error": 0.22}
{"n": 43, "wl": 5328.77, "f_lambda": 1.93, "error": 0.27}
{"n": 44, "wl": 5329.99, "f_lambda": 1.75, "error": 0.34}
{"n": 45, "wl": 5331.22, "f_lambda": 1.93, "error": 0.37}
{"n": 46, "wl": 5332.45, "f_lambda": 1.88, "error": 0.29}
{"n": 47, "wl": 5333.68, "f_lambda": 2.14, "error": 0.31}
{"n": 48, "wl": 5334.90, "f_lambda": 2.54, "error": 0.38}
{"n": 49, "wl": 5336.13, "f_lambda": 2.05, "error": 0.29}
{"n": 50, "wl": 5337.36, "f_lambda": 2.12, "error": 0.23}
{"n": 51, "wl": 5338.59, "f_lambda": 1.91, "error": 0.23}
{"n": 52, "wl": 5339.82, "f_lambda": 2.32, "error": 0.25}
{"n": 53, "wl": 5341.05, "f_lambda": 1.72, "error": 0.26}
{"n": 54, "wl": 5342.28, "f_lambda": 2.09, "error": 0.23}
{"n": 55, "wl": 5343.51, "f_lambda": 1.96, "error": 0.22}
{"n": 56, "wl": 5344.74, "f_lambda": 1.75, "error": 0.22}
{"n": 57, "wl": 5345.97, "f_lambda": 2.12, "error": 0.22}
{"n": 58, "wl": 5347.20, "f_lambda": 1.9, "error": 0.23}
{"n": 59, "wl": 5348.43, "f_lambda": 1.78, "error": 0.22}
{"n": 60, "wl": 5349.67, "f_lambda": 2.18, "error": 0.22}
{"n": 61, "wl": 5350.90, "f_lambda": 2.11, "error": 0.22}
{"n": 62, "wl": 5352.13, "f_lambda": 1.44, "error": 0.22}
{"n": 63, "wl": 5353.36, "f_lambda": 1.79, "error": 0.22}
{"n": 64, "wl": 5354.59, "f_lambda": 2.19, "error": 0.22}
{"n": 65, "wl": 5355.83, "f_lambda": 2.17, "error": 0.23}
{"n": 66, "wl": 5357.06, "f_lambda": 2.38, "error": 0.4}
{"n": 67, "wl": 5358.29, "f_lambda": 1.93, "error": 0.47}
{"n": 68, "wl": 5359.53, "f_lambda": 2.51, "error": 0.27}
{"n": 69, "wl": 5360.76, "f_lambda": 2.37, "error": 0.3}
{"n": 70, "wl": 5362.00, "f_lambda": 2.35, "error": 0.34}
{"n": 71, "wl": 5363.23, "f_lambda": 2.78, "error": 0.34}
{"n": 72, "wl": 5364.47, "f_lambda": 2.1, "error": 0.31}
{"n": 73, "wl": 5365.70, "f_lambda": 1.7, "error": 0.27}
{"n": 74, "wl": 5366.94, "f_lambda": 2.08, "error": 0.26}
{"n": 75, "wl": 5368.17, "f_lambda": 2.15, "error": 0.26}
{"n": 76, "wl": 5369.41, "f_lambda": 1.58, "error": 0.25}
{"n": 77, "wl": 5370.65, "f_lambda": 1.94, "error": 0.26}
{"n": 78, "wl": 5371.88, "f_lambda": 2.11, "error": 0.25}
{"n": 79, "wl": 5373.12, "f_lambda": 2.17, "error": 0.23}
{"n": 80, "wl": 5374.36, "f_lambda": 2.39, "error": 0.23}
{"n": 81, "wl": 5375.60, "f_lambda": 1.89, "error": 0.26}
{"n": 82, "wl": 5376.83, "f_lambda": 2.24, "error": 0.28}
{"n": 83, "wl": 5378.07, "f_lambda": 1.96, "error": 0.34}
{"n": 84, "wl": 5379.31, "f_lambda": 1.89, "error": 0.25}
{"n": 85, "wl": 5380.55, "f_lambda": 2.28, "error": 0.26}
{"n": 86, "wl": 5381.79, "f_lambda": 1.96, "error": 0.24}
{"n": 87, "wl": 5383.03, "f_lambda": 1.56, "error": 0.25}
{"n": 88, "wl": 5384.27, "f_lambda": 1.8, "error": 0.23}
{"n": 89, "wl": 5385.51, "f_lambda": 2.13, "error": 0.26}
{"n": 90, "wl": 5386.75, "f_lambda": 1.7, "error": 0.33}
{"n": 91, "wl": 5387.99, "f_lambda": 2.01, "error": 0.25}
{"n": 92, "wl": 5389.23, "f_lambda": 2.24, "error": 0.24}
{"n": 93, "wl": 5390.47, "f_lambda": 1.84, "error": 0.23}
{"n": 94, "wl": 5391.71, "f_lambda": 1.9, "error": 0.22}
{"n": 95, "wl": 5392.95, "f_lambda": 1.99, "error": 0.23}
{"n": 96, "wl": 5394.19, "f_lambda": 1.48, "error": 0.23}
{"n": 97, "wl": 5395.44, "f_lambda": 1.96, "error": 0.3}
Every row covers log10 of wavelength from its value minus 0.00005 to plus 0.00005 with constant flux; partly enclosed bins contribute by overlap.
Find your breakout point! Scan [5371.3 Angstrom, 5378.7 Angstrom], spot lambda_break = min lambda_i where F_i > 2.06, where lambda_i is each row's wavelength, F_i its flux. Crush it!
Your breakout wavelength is 5371.88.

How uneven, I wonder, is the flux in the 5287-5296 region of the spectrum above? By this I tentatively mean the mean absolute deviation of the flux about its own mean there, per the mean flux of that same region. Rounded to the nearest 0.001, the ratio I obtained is 0.059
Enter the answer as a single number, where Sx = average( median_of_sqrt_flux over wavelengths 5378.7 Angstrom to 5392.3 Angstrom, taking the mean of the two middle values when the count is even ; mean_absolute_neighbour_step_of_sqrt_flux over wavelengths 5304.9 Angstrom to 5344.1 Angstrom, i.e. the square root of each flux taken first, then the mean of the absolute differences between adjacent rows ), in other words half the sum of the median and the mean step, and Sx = 0.731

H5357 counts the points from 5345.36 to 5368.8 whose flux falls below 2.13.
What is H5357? 10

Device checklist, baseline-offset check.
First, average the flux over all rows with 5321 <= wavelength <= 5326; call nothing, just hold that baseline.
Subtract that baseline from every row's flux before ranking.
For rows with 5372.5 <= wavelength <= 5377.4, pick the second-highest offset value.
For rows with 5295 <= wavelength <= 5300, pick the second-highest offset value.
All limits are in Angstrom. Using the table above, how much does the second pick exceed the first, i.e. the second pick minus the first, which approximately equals -0.14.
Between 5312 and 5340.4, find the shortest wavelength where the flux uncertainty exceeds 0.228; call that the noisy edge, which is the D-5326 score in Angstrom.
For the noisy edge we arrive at 5320.18 Angstrom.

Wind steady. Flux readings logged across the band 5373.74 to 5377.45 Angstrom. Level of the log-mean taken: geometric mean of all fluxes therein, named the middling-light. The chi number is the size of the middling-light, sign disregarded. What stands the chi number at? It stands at 2.16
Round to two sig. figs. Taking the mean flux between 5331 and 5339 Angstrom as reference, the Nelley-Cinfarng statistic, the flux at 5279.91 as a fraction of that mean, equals 0.86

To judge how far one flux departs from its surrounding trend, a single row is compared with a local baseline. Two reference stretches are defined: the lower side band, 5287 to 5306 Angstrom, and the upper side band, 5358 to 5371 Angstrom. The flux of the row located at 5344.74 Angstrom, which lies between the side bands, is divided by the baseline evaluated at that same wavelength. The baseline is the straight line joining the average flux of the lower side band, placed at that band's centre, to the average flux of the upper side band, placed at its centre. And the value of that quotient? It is 0.83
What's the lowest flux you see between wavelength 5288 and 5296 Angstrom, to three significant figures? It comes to 2.02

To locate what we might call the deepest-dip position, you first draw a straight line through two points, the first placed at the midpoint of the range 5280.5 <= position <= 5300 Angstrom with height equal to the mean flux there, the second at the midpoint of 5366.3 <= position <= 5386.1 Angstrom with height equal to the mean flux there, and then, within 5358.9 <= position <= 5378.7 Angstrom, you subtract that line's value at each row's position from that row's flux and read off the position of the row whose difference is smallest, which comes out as 5369.41 Angstrom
